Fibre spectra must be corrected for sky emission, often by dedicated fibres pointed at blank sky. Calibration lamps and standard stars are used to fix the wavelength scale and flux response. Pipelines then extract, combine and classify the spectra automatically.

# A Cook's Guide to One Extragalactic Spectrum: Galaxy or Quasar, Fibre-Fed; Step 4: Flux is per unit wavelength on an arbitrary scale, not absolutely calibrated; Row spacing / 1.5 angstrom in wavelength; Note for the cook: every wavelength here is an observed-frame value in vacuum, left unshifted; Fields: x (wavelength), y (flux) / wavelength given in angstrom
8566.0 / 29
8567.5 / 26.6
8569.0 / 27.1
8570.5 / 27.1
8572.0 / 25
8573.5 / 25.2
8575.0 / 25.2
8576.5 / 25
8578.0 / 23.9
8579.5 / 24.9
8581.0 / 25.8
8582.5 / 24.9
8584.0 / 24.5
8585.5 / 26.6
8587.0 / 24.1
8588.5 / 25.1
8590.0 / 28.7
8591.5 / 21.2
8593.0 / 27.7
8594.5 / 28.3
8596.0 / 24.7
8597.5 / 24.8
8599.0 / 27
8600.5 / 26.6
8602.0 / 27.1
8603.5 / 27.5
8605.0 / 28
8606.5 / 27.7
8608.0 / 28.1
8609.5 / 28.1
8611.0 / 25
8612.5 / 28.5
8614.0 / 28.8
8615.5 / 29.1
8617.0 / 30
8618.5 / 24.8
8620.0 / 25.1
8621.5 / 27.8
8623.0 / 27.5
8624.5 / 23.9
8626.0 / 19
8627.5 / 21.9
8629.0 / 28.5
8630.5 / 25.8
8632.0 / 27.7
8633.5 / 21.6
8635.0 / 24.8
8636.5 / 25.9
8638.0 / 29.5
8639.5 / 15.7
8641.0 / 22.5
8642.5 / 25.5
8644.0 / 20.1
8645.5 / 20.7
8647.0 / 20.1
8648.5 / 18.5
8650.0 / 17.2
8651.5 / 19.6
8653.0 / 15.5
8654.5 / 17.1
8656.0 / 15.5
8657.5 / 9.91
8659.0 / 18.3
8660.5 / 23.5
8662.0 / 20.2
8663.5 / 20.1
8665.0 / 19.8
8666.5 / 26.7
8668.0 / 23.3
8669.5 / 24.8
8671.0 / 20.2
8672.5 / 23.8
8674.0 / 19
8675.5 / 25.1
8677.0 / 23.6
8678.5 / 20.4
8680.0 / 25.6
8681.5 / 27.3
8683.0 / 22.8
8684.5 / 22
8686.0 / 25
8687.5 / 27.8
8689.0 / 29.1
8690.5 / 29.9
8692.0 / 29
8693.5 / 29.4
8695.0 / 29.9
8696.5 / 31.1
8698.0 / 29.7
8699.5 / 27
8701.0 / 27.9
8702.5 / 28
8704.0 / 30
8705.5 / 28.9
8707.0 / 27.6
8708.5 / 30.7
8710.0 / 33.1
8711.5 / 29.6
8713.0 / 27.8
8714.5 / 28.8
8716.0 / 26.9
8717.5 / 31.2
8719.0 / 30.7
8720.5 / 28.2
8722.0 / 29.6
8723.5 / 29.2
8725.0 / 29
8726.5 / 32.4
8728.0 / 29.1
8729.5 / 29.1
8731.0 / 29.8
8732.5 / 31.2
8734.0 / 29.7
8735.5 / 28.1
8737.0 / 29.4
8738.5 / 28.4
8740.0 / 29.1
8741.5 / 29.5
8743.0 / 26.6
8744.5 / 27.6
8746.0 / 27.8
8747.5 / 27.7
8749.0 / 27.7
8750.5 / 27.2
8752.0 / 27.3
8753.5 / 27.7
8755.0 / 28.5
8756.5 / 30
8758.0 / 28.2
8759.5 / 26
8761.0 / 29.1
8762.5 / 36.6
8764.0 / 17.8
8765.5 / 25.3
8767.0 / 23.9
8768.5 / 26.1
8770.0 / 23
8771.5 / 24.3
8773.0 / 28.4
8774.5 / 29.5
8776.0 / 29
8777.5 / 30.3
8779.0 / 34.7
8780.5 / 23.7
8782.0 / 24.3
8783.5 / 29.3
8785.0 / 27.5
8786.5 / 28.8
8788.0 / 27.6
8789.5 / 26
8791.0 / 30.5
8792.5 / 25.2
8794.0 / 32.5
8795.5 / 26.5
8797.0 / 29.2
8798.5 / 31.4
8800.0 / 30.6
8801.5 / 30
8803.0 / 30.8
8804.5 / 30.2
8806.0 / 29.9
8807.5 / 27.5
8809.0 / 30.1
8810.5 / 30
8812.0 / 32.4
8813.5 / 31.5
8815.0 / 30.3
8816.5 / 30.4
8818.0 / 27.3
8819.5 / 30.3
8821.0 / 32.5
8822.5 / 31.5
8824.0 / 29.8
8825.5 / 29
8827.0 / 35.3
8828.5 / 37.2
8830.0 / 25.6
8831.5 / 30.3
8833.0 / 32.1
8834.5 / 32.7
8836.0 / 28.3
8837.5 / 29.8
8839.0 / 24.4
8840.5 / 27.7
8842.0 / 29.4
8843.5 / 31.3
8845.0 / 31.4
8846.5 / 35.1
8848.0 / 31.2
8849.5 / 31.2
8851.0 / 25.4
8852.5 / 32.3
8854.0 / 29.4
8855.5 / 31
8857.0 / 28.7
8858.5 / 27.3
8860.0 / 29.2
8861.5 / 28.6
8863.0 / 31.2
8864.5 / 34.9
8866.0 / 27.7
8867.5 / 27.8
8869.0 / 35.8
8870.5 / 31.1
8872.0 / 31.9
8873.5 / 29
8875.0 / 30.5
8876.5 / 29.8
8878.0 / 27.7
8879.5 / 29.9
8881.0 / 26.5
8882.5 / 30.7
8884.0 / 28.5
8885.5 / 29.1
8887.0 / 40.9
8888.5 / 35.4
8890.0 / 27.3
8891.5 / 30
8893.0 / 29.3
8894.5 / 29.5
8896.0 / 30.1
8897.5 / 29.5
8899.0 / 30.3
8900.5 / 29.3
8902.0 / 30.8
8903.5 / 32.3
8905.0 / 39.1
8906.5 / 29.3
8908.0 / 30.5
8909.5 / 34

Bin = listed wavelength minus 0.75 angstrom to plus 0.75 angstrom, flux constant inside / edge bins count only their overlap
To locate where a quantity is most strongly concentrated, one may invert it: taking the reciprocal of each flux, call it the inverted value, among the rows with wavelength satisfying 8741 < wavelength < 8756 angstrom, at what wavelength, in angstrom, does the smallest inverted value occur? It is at 8741.5 angstrom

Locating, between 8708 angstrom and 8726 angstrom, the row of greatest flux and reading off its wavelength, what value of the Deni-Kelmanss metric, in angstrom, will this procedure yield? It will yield 8710.0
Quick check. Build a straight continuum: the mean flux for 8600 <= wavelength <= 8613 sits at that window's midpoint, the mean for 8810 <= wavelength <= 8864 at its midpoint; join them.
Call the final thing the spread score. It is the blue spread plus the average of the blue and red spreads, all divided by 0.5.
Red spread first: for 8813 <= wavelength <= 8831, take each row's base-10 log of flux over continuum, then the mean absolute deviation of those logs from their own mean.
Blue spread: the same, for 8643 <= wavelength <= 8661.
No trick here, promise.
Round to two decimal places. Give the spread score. 0.23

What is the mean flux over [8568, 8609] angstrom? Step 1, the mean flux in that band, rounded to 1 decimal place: 26.0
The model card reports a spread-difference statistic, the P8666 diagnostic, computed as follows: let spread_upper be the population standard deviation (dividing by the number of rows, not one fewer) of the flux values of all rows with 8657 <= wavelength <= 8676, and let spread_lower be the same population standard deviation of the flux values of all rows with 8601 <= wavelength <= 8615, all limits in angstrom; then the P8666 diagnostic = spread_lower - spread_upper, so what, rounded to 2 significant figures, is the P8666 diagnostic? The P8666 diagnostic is -3.1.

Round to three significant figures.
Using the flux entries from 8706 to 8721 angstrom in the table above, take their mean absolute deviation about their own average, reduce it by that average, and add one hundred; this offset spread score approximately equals 72.1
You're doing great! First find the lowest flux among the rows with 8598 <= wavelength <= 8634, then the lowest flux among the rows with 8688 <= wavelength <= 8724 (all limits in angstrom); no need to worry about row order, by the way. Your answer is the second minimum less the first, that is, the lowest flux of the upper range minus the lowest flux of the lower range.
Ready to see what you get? 7.9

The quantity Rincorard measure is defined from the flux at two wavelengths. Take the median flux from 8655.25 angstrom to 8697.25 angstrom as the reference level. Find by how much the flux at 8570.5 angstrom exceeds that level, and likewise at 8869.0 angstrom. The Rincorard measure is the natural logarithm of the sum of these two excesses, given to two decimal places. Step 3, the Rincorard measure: 2.74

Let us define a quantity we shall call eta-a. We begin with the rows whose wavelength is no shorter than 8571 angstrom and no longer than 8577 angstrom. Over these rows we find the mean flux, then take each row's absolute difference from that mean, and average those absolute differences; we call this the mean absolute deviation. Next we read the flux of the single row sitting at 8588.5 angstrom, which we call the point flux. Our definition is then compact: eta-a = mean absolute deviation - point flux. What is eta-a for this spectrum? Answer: -25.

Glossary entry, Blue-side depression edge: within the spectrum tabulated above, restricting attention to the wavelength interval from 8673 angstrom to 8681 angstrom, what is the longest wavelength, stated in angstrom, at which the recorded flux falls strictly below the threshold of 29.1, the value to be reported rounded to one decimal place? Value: 8680.0 angstrom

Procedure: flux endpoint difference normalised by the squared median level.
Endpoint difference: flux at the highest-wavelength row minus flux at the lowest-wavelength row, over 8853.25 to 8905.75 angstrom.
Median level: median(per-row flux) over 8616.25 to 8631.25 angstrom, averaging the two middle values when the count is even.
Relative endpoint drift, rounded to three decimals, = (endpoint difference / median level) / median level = 0.015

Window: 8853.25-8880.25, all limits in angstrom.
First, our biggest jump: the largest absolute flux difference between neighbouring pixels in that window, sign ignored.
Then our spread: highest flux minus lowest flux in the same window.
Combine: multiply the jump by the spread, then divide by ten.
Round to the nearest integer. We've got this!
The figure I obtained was 7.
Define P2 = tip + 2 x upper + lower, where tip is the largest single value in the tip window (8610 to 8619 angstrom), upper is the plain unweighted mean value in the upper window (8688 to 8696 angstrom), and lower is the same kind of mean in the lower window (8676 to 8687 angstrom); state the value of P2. 113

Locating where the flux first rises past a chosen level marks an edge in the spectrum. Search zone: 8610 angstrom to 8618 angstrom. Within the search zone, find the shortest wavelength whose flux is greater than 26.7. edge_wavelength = 8612.5 angstrom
